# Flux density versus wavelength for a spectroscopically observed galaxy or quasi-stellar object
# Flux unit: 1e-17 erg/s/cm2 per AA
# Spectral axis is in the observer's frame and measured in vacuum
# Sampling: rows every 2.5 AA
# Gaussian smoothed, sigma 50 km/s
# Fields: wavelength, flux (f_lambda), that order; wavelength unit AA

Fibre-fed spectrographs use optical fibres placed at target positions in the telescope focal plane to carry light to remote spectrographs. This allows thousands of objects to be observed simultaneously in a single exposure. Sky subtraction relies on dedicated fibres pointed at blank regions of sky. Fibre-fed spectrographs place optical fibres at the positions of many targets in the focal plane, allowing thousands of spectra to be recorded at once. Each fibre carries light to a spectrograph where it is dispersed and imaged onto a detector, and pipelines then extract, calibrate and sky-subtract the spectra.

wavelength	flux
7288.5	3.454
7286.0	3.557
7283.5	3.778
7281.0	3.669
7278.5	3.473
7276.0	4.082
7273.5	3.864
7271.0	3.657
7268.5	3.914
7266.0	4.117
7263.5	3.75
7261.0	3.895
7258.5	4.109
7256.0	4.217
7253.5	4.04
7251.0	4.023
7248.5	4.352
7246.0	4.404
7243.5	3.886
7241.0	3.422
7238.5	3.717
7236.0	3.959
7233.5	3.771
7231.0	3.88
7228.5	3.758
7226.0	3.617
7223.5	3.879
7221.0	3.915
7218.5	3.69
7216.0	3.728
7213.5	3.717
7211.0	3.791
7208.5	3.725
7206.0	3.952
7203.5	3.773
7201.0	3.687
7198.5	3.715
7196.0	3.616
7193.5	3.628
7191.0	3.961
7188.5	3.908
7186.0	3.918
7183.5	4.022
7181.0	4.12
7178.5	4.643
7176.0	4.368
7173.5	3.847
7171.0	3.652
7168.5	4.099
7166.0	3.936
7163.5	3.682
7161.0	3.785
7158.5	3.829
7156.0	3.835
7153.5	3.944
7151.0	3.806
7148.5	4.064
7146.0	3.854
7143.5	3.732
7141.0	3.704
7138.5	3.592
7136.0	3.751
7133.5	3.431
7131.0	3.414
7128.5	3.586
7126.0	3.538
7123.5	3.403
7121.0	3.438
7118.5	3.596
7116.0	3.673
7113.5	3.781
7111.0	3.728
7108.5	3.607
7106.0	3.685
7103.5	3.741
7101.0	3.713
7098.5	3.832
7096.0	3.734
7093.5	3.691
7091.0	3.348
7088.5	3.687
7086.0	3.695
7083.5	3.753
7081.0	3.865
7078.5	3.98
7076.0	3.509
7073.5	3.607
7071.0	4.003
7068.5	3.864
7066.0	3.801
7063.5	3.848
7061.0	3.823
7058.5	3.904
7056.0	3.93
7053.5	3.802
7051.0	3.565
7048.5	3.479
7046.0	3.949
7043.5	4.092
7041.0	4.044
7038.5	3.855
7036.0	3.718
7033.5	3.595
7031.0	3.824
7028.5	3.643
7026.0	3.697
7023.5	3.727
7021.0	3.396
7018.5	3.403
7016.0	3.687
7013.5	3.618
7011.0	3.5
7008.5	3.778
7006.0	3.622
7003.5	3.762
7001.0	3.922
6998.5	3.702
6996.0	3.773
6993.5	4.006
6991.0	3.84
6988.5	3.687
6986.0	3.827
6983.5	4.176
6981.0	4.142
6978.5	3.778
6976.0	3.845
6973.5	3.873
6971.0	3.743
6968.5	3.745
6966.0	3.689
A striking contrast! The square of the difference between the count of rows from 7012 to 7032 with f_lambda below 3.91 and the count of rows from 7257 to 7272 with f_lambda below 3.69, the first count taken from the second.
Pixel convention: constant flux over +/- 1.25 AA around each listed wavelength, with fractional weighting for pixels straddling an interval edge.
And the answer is 49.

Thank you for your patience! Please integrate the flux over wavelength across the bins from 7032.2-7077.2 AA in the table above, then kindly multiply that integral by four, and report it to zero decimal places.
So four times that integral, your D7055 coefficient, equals 684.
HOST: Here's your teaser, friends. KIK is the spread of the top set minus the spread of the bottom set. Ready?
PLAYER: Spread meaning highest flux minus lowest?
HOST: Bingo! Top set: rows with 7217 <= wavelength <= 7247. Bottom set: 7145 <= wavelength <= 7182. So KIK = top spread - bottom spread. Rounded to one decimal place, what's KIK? 0.0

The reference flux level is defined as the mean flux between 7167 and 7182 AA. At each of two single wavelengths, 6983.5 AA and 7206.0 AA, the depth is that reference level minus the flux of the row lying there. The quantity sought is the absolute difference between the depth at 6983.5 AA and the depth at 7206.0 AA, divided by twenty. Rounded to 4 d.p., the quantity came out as 0.0112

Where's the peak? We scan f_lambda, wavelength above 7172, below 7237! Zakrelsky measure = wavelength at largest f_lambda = 7178.5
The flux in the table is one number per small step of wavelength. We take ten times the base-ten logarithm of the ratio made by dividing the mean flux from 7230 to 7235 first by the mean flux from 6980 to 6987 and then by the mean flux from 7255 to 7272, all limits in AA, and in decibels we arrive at -6.21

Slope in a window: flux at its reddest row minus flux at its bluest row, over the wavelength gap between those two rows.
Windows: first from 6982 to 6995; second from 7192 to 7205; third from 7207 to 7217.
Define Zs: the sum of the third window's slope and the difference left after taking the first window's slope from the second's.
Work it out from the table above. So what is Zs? 0.032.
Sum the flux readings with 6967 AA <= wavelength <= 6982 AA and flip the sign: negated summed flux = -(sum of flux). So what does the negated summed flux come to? -23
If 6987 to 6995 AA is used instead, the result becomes -12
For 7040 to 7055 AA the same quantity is -23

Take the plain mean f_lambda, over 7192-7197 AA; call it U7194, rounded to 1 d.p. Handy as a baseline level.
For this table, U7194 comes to 3.6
